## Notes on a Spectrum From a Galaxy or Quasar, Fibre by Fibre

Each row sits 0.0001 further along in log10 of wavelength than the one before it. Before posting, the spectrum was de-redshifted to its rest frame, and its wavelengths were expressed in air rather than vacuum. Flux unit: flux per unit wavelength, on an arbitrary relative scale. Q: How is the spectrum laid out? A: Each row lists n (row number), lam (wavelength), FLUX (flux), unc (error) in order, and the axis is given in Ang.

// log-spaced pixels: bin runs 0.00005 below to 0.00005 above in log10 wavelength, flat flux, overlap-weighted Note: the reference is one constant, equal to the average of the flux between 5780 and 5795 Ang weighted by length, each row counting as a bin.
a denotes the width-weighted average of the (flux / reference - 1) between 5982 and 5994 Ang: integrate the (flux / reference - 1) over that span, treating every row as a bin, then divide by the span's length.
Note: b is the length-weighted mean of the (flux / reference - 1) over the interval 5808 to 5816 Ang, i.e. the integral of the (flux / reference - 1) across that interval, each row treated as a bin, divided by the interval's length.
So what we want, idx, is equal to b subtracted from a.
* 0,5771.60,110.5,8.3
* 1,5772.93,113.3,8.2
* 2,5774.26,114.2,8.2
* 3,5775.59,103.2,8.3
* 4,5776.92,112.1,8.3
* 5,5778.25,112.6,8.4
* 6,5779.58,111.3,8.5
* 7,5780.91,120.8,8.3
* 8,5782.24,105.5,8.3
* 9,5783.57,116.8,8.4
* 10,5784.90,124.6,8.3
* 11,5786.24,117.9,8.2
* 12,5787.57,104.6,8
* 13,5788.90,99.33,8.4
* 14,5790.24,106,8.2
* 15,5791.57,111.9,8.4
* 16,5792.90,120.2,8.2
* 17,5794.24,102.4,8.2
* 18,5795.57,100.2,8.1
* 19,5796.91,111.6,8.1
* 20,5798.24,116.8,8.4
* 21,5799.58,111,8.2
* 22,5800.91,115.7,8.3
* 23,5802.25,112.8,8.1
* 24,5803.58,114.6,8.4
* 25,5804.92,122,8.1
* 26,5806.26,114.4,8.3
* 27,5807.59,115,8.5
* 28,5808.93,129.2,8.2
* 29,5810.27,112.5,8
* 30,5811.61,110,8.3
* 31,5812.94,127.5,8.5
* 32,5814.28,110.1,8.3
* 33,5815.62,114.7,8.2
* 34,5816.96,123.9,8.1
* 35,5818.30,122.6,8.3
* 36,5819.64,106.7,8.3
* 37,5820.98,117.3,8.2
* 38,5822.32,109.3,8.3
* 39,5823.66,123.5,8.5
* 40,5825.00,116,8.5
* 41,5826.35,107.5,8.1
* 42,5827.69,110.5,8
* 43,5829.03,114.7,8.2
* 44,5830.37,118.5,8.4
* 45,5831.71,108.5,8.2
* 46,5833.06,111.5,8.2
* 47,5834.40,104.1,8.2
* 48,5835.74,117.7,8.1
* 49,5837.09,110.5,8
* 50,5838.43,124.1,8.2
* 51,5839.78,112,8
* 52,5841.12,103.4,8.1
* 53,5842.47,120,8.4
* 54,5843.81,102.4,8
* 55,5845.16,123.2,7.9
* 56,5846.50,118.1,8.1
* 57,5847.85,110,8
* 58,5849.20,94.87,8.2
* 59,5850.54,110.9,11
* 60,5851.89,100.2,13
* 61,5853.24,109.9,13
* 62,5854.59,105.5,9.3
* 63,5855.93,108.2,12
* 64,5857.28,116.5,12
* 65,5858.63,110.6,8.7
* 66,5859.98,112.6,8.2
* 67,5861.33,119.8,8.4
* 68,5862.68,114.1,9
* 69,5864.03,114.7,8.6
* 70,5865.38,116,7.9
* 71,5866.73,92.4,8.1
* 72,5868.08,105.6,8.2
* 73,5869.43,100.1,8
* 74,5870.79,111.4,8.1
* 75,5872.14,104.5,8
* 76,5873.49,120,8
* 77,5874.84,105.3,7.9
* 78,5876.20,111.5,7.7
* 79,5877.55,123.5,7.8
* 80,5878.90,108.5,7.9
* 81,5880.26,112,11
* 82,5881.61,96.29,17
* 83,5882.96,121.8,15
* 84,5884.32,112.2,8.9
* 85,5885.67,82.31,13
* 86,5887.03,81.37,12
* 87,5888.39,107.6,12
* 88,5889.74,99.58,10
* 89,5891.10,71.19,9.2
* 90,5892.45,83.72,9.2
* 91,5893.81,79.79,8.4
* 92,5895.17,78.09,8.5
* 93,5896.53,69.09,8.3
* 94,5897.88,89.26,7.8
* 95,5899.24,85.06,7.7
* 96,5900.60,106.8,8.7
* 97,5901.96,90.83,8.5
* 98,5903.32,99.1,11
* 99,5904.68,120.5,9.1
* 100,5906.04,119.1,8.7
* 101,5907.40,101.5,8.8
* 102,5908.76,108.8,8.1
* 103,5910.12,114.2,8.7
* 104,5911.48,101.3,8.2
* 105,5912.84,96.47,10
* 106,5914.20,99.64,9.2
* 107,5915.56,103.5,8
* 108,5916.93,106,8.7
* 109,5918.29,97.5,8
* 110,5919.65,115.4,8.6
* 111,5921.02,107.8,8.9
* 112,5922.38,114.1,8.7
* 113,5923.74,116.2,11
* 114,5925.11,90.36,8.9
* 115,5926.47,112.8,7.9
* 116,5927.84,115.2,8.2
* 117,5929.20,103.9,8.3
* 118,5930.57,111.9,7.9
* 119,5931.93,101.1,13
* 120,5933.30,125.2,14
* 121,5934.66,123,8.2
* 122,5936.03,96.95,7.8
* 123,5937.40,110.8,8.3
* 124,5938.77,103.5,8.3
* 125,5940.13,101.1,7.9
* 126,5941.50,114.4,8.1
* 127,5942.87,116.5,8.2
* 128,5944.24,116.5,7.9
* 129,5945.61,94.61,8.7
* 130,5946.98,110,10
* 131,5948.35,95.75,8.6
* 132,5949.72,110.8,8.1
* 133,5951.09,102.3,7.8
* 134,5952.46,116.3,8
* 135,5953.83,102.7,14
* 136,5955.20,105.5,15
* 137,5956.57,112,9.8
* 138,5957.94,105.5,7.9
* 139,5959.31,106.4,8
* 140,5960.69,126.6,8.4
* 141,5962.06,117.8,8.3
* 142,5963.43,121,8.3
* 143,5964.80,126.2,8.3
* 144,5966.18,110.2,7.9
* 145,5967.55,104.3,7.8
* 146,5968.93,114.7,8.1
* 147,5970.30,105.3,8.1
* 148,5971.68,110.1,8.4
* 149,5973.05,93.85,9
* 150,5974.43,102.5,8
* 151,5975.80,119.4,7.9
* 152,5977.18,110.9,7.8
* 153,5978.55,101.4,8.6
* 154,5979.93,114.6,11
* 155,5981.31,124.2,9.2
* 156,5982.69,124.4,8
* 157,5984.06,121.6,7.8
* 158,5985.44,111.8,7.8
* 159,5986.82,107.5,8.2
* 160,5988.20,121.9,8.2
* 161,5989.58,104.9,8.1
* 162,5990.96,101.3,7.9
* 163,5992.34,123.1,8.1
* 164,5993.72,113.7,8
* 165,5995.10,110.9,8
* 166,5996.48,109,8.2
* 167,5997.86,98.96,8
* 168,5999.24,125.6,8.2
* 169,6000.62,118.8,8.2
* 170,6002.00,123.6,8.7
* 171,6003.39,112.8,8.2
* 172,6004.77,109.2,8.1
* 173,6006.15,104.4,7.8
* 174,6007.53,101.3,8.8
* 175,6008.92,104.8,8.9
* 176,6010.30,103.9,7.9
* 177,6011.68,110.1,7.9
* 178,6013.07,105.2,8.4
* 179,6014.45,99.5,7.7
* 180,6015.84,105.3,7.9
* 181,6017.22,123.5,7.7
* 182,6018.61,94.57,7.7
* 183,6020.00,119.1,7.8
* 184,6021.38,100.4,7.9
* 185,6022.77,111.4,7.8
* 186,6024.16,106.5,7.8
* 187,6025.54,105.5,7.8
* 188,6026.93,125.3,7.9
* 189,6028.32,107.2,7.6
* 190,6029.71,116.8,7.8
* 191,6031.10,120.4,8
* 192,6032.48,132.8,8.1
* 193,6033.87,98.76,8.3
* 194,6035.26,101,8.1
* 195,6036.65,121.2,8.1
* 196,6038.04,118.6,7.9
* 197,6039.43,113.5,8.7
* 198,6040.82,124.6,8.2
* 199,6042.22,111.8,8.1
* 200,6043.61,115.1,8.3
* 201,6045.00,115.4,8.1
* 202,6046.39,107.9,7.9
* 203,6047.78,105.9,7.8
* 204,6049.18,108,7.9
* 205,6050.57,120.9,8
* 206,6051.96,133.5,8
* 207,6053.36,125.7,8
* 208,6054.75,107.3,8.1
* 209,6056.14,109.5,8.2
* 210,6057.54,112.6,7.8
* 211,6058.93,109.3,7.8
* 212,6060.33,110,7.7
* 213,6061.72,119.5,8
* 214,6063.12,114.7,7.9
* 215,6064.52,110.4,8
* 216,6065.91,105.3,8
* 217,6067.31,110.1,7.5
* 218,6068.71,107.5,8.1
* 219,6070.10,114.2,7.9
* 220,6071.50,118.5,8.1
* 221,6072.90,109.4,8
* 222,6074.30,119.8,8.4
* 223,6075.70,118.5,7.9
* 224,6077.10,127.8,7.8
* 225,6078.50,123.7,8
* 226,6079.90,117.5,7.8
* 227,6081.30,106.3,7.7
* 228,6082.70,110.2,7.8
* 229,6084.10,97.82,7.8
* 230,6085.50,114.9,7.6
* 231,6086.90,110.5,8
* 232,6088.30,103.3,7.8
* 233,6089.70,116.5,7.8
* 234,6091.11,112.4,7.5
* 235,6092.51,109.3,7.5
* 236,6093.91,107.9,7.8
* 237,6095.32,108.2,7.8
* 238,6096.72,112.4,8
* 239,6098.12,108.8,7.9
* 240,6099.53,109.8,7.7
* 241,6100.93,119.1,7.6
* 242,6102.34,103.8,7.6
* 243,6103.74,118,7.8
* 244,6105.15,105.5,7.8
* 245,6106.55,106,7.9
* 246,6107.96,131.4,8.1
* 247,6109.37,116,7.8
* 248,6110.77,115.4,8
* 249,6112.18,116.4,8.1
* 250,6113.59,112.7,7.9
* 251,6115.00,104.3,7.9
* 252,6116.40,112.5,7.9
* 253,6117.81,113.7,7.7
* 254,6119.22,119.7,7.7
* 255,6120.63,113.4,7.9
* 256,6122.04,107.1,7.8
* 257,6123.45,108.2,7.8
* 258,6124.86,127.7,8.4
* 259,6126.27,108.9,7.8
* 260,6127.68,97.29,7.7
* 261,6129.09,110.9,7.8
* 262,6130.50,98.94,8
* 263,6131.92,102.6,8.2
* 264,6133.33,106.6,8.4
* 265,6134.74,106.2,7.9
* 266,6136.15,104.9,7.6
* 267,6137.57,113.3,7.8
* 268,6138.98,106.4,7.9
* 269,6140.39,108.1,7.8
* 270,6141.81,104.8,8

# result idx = -0.03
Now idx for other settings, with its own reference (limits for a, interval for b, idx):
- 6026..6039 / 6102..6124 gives 0.02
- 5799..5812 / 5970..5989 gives 0.03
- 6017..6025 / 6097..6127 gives -0.04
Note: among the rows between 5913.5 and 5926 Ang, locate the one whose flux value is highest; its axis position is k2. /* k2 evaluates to 5923.74 Ang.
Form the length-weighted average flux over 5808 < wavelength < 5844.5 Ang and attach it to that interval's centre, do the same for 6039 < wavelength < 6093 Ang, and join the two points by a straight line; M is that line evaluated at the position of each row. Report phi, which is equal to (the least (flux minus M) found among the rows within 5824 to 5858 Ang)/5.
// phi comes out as -3.9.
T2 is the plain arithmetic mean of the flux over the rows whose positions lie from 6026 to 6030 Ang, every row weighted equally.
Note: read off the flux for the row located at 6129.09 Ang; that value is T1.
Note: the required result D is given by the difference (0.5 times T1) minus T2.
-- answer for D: -61.0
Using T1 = 110.9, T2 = 116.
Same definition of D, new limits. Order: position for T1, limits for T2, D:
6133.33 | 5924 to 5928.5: -52.8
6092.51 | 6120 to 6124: -54.9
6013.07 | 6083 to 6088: -55.1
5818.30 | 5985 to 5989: -52.4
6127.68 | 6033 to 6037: -58.3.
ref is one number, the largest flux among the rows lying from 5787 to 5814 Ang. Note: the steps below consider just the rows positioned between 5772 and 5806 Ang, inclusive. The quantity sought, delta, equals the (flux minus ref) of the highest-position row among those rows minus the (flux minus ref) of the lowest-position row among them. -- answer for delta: 9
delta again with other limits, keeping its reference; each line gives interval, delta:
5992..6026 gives -18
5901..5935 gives 32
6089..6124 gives -8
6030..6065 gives -10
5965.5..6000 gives 15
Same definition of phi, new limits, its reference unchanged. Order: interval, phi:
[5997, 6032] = -3.8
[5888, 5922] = -9.0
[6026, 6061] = -3.0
